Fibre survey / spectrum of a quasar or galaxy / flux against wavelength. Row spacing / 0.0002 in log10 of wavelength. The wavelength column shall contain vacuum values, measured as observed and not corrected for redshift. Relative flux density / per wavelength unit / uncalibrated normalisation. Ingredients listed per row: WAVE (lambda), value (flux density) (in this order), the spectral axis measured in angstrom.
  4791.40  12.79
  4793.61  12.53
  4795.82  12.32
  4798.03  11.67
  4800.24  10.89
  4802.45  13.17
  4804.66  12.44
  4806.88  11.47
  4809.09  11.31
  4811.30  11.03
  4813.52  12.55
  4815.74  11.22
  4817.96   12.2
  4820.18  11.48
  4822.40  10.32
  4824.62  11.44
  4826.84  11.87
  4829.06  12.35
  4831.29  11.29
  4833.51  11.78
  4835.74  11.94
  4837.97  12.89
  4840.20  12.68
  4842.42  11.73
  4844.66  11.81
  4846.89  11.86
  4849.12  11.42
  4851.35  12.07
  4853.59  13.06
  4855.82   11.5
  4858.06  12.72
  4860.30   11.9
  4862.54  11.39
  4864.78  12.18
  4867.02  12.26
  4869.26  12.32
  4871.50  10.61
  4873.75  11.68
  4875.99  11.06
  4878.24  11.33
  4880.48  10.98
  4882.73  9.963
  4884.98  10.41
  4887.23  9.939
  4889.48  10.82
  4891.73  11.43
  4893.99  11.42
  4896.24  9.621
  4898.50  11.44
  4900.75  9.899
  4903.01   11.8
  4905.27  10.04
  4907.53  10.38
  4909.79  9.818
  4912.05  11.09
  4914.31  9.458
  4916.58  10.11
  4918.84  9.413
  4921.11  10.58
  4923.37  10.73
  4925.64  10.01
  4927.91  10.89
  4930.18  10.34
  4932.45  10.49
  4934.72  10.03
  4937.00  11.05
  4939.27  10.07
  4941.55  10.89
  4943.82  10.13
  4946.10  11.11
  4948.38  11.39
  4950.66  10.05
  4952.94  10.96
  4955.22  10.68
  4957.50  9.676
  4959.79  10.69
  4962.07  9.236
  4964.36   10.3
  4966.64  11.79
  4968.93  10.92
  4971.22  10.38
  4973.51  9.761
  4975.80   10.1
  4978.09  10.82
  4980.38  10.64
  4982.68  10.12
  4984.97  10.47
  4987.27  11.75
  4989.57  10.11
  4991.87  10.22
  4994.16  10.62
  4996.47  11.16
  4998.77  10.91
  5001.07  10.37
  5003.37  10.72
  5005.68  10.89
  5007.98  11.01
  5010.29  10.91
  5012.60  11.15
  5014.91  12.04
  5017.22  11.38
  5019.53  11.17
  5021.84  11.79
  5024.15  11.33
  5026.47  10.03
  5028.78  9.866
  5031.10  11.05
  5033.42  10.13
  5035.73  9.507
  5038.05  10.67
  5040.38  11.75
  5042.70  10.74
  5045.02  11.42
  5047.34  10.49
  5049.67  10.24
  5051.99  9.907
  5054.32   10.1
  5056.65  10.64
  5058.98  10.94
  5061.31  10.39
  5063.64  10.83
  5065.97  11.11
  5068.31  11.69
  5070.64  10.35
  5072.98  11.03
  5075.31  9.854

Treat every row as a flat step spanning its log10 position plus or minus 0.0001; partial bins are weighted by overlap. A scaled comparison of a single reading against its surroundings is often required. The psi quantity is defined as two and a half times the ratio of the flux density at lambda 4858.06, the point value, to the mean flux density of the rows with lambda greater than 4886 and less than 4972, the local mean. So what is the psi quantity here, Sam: 3.0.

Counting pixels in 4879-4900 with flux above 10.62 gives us 5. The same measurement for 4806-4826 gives 8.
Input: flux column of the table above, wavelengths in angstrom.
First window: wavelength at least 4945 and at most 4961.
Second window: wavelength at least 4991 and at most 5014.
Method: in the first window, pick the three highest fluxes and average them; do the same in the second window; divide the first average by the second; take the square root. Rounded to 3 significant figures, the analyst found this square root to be 1.00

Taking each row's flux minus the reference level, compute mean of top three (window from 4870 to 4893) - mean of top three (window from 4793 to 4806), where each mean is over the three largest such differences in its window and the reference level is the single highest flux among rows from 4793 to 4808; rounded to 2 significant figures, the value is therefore -1.2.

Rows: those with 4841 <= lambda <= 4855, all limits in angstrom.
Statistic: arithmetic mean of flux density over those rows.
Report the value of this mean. 12.0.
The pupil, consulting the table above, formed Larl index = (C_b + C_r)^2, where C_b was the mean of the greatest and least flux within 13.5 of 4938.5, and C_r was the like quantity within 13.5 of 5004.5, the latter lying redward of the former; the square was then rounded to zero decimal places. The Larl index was 477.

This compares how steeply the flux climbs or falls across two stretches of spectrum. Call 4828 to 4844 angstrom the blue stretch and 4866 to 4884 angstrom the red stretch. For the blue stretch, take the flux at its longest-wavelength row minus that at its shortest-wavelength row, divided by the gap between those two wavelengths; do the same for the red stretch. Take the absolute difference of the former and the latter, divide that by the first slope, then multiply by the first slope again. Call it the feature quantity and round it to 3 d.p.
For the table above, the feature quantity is 0.100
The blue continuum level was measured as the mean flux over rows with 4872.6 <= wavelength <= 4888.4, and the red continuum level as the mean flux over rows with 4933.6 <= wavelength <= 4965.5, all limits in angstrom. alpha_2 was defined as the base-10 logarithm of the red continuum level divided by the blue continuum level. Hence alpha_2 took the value -0.01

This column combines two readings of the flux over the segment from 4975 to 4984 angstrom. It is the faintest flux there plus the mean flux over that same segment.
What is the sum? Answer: 20.5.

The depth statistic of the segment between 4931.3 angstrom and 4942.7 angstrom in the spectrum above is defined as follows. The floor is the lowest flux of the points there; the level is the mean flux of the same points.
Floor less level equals -0.48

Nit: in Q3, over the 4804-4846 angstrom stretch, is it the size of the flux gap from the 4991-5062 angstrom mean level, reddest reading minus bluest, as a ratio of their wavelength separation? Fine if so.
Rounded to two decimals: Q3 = -0.02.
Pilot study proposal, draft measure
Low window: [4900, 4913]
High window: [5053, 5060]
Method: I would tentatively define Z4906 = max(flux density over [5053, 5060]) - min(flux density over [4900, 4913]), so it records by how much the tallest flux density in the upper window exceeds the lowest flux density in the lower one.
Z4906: 1.1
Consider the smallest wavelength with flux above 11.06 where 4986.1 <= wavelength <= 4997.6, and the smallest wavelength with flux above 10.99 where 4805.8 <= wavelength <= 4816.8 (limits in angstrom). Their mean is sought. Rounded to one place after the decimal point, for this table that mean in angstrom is 4897.1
